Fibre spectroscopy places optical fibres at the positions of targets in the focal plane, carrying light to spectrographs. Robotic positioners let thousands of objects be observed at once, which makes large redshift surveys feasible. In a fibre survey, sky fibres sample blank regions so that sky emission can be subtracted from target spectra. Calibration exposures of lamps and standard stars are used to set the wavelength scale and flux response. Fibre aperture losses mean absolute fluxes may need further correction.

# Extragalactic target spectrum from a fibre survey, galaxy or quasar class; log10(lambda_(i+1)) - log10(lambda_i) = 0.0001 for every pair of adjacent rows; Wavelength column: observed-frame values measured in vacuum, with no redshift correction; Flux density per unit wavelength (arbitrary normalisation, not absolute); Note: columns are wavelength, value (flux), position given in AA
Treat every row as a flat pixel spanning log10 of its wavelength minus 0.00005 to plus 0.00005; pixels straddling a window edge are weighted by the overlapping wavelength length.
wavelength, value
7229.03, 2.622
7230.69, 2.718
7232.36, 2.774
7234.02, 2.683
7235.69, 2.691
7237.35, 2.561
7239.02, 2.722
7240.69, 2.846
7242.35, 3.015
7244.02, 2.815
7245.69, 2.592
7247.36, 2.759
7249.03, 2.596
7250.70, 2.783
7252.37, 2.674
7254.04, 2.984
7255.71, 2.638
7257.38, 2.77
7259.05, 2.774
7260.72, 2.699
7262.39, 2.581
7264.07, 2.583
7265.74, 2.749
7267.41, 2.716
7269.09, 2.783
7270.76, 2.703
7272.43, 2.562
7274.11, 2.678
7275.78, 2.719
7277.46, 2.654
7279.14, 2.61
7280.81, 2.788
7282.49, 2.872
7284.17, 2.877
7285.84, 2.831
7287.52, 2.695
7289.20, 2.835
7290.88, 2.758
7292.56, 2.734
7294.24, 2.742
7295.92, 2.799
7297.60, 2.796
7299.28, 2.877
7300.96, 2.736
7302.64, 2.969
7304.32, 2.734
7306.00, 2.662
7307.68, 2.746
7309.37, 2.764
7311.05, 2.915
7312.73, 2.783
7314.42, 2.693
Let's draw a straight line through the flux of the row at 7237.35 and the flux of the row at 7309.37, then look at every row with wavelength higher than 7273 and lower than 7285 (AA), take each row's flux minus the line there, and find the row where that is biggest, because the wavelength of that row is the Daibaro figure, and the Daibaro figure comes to 7284.17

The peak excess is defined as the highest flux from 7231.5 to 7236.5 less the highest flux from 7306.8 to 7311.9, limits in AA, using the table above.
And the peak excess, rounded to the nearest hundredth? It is -0.14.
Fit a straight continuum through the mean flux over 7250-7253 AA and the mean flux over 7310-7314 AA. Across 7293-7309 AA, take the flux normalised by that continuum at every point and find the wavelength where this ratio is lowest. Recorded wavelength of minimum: 7306.00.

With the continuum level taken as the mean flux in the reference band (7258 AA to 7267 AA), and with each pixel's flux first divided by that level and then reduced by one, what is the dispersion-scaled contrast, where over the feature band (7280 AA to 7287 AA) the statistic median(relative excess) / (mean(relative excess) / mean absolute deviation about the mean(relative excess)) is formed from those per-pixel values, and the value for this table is 0.013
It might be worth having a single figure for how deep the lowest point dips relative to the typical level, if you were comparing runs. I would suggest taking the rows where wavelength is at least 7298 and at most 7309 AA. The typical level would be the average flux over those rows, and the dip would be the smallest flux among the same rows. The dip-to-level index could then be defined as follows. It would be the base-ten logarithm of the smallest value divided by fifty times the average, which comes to -1.72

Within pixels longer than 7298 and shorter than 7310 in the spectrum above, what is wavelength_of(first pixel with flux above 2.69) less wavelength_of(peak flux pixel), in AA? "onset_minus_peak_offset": -3.4 AA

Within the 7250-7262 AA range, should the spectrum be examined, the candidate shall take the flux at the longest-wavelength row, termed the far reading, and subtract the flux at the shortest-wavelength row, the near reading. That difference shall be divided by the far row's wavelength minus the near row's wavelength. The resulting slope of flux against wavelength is -0.008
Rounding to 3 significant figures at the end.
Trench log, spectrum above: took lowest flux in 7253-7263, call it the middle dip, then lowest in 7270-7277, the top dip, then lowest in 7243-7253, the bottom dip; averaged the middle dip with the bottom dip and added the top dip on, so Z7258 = 5.15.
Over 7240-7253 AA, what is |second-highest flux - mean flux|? 0.09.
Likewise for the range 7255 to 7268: 0.08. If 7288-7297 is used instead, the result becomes 0.03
